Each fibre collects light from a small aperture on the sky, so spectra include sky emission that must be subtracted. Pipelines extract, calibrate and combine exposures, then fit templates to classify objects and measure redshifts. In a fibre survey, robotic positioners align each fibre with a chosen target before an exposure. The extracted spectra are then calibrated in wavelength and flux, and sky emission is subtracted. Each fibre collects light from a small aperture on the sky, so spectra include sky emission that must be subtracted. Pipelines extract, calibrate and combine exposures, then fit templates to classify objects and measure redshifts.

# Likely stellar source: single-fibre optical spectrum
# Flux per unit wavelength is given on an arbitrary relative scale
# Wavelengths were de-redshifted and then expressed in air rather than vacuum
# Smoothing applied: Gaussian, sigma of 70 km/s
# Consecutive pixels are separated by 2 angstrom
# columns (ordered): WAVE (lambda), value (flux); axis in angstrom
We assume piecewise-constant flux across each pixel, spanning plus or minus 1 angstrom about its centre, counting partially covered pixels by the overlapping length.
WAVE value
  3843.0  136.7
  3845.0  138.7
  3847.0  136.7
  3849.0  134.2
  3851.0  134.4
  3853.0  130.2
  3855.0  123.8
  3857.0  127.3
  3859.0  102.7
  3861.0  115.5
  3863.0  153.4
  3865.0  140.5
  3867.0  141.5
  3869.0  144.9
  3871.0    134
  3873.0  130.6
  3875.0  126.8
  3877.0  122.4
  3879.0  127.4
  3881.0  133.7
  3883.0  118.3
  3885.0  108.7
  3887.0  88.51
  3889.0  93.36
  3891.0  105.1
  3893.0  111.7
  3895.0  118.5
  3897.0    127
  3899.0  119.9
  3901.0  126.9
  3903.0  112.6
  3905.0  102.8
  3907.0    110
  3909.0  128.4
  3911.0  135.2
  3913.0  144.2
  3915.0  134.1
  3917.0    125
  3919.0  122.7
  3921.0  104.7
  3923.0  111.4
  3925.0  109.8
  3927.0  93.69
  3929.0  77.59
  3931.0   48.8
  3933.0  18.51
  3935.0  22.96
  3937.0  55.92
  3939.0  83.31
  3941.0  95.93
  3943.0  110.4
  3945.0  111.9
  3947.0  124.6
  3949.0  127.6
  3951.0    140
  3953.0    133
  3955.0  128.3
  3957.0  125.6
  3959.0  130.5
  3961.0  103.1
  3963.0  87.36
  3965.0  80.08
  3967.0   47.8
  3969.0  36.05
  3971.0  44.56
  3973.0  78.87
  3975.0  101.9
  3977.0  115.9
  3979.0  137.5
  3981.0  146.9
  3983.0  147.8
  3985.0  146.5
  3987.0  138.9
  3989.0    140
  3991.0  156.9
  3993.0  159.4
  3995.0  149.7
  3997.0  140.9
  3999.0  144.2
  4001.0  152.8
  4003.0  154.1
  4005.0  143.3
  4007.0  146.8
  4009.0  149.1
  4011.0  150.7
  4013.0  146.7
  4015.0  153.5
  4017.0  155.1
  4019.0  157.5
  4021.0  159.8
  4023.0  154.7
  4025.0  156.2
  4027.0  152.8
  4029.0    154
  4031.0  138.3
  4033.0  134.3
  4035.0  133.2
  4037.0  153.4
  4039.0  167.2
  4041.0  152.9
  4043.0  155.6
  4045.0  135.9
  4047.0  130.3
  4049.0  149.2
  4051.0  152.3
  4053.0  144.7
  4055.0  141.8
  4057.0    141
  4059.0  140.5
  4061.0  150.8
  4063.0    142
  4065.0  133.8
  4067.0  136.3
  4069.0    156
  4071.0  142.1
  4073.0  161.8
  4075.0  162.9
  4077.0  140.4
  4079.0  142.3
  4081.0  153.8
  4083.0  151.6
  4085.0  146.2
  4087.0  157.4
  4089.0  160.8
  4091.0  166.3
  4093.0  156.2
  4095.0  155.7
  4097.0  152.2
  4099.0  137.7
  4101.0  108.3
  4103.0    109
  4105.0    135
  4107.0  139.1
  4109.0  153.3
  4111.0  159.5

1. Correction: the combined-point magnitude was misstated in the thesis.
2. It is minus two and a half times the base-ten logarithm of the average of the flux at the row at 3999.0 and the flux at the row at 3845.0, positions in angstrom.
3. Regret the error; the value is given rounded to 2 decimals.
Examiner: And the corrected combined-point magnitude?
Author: -5.38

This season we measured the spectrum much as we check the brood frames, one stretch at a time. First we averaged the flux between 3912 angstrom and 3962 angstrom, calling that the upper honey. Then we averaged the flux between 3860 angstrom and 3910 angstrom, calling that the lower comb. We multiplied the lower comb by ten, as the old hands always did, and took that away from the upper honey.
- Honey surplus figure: -1114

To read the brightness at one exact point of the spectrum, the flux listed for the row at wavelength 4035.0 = 133.2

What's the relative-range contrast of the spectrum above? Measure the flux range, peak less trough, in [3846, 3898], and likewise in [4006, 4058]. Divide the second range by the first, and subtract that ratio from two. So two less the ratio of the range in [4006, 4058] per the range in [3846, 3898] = 1.43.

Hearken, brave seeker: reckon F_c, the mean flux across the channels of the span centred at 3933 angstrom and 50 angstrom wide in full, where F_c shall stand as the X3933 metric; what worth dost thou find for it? 105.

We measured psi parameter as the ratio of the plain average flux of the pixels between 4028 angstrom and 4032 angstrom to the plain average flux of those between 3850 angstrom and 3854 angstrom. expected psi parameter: 1.10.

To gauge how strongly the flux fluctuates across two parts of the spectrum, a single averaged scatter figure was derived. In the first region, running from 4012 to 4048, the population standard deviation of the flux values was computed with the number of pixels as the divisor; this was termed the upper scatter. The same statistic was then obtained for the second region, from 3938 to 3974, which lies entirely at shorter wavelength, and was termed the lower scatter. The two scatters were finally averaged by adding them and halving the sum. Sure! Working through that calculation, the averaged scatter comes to 21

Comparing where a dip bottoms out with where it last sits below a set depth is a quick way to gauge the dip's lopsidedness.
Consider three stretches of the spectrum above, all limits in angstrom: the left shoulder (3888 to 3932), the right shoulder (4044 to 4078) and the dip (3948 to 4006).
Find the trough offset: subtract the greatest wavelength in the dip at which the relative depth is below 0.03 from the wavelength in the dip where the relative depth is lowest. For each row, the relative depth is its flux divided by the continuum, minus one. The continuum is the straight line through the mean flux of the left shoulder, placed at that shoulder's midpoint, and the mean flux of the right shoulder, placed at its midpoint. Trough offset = -8 angstrom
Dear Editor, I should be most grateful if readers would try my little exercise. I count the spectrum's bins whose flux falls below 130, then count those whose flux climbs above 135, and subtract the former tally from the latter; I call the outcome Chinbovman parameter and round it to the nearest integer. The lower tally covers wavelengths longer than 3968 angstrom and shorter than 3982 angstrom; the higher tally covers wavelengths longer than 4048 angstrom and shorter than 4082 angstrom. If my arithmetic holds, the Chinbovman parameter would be 11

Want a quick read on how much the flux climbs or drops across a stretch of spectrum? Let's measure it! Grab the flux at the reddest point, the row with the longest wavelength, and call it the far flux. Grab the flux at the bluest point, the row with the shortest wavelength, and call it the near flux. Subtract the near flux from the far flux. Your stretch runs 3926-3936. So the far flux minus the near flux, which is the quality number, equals -71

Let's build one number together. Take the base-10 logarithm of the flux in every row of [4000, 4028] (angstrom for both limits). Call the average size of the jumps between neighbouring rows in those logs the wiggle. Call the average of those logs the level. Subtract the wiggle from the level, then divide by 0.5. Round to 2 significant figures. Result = 4.3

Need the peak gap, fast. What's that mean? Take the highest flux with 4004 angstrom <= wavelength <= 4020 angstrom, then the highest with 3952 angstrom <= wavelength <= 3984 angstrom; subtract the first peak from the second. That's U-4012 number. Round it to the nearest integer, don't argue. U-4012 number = -10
